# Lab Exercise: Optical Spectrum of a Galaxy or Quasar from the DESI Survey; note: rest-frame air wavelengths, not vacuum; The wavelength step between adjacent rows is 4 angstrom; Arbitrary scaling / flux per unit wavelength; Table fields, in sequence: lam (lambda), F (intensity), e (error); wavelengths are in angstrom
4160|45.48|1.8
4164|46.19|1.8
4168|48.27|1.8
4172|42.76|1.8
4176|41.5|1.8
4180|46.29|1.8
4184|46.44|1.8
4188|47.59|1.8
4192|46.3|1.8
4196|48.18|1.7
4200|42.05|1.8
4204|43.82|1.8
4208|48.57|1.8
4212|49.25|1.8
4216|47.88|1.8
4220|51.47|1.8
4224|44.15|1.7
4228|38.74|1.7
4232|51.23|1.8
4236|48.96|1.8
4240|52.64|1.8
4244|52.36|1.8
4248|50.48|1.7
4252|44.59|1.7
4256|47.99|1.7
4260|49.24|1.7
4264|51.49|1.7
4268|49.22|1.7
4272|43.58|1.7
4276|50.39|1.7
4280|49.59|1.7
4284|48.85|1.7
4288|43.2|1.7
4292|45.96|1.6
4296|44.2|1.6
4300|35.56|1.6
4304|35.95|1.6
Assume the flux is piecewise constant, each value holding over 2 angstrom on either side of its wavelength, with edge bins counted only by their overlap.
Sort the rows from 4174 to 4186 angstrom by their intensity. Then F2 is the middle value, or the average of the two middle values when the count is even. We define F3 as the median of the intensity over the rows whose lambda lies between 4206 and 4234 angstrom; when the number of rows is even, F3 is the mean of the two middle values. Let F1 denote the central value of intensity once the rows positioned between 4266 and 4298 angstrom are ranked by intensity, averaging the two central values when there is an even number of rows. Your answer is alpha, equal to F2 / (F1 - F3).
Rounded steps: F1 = 47.4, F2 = 46.3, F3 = 48.6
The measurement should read -40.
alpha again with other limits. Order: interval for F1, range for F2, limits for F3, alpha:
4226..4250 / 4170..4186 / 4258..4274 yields 27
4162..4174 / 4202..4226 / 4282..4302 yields 24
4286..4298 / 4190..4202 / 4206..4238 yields -10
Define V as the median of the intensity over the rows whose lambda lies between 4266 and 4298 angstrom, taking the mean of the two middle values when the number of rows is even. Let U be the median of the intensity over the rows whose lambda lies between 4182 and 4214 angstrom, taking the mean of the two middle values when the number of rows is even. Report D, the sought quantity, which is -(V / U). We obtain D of -1.01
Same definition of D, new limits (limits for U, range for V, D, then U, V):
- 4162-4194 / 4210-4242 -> -1.06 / 46.3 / 49.1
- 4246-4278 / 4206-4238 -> -0.99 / 49.2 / 48.8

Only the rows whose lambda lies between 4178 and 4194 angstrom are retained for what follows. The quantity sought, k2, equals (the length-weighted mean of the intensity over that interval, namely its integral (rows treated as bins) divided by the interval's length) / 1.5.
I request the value 31.1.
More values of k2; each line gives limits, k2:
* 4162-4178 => 29.8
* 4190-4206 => 30.1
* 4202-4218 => 31.6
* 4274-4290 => 32.0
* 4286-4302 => 28.2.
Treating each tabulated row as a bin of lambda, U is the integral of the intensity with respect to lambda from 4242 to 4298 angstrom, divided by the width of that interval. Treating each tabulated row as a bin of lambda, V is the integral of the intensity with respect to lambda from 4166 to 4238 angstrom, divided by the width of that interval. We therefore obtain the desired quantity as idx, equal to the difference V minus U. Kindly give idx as -2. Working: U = 47.9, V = 46.3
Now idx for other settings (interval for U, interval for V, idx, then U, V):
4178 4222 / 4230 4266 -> 3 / 47.1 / 49.9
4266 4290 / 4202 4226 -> 0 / 47.5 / 47.5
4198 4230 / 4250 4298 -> 2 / 45.7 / 47.4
